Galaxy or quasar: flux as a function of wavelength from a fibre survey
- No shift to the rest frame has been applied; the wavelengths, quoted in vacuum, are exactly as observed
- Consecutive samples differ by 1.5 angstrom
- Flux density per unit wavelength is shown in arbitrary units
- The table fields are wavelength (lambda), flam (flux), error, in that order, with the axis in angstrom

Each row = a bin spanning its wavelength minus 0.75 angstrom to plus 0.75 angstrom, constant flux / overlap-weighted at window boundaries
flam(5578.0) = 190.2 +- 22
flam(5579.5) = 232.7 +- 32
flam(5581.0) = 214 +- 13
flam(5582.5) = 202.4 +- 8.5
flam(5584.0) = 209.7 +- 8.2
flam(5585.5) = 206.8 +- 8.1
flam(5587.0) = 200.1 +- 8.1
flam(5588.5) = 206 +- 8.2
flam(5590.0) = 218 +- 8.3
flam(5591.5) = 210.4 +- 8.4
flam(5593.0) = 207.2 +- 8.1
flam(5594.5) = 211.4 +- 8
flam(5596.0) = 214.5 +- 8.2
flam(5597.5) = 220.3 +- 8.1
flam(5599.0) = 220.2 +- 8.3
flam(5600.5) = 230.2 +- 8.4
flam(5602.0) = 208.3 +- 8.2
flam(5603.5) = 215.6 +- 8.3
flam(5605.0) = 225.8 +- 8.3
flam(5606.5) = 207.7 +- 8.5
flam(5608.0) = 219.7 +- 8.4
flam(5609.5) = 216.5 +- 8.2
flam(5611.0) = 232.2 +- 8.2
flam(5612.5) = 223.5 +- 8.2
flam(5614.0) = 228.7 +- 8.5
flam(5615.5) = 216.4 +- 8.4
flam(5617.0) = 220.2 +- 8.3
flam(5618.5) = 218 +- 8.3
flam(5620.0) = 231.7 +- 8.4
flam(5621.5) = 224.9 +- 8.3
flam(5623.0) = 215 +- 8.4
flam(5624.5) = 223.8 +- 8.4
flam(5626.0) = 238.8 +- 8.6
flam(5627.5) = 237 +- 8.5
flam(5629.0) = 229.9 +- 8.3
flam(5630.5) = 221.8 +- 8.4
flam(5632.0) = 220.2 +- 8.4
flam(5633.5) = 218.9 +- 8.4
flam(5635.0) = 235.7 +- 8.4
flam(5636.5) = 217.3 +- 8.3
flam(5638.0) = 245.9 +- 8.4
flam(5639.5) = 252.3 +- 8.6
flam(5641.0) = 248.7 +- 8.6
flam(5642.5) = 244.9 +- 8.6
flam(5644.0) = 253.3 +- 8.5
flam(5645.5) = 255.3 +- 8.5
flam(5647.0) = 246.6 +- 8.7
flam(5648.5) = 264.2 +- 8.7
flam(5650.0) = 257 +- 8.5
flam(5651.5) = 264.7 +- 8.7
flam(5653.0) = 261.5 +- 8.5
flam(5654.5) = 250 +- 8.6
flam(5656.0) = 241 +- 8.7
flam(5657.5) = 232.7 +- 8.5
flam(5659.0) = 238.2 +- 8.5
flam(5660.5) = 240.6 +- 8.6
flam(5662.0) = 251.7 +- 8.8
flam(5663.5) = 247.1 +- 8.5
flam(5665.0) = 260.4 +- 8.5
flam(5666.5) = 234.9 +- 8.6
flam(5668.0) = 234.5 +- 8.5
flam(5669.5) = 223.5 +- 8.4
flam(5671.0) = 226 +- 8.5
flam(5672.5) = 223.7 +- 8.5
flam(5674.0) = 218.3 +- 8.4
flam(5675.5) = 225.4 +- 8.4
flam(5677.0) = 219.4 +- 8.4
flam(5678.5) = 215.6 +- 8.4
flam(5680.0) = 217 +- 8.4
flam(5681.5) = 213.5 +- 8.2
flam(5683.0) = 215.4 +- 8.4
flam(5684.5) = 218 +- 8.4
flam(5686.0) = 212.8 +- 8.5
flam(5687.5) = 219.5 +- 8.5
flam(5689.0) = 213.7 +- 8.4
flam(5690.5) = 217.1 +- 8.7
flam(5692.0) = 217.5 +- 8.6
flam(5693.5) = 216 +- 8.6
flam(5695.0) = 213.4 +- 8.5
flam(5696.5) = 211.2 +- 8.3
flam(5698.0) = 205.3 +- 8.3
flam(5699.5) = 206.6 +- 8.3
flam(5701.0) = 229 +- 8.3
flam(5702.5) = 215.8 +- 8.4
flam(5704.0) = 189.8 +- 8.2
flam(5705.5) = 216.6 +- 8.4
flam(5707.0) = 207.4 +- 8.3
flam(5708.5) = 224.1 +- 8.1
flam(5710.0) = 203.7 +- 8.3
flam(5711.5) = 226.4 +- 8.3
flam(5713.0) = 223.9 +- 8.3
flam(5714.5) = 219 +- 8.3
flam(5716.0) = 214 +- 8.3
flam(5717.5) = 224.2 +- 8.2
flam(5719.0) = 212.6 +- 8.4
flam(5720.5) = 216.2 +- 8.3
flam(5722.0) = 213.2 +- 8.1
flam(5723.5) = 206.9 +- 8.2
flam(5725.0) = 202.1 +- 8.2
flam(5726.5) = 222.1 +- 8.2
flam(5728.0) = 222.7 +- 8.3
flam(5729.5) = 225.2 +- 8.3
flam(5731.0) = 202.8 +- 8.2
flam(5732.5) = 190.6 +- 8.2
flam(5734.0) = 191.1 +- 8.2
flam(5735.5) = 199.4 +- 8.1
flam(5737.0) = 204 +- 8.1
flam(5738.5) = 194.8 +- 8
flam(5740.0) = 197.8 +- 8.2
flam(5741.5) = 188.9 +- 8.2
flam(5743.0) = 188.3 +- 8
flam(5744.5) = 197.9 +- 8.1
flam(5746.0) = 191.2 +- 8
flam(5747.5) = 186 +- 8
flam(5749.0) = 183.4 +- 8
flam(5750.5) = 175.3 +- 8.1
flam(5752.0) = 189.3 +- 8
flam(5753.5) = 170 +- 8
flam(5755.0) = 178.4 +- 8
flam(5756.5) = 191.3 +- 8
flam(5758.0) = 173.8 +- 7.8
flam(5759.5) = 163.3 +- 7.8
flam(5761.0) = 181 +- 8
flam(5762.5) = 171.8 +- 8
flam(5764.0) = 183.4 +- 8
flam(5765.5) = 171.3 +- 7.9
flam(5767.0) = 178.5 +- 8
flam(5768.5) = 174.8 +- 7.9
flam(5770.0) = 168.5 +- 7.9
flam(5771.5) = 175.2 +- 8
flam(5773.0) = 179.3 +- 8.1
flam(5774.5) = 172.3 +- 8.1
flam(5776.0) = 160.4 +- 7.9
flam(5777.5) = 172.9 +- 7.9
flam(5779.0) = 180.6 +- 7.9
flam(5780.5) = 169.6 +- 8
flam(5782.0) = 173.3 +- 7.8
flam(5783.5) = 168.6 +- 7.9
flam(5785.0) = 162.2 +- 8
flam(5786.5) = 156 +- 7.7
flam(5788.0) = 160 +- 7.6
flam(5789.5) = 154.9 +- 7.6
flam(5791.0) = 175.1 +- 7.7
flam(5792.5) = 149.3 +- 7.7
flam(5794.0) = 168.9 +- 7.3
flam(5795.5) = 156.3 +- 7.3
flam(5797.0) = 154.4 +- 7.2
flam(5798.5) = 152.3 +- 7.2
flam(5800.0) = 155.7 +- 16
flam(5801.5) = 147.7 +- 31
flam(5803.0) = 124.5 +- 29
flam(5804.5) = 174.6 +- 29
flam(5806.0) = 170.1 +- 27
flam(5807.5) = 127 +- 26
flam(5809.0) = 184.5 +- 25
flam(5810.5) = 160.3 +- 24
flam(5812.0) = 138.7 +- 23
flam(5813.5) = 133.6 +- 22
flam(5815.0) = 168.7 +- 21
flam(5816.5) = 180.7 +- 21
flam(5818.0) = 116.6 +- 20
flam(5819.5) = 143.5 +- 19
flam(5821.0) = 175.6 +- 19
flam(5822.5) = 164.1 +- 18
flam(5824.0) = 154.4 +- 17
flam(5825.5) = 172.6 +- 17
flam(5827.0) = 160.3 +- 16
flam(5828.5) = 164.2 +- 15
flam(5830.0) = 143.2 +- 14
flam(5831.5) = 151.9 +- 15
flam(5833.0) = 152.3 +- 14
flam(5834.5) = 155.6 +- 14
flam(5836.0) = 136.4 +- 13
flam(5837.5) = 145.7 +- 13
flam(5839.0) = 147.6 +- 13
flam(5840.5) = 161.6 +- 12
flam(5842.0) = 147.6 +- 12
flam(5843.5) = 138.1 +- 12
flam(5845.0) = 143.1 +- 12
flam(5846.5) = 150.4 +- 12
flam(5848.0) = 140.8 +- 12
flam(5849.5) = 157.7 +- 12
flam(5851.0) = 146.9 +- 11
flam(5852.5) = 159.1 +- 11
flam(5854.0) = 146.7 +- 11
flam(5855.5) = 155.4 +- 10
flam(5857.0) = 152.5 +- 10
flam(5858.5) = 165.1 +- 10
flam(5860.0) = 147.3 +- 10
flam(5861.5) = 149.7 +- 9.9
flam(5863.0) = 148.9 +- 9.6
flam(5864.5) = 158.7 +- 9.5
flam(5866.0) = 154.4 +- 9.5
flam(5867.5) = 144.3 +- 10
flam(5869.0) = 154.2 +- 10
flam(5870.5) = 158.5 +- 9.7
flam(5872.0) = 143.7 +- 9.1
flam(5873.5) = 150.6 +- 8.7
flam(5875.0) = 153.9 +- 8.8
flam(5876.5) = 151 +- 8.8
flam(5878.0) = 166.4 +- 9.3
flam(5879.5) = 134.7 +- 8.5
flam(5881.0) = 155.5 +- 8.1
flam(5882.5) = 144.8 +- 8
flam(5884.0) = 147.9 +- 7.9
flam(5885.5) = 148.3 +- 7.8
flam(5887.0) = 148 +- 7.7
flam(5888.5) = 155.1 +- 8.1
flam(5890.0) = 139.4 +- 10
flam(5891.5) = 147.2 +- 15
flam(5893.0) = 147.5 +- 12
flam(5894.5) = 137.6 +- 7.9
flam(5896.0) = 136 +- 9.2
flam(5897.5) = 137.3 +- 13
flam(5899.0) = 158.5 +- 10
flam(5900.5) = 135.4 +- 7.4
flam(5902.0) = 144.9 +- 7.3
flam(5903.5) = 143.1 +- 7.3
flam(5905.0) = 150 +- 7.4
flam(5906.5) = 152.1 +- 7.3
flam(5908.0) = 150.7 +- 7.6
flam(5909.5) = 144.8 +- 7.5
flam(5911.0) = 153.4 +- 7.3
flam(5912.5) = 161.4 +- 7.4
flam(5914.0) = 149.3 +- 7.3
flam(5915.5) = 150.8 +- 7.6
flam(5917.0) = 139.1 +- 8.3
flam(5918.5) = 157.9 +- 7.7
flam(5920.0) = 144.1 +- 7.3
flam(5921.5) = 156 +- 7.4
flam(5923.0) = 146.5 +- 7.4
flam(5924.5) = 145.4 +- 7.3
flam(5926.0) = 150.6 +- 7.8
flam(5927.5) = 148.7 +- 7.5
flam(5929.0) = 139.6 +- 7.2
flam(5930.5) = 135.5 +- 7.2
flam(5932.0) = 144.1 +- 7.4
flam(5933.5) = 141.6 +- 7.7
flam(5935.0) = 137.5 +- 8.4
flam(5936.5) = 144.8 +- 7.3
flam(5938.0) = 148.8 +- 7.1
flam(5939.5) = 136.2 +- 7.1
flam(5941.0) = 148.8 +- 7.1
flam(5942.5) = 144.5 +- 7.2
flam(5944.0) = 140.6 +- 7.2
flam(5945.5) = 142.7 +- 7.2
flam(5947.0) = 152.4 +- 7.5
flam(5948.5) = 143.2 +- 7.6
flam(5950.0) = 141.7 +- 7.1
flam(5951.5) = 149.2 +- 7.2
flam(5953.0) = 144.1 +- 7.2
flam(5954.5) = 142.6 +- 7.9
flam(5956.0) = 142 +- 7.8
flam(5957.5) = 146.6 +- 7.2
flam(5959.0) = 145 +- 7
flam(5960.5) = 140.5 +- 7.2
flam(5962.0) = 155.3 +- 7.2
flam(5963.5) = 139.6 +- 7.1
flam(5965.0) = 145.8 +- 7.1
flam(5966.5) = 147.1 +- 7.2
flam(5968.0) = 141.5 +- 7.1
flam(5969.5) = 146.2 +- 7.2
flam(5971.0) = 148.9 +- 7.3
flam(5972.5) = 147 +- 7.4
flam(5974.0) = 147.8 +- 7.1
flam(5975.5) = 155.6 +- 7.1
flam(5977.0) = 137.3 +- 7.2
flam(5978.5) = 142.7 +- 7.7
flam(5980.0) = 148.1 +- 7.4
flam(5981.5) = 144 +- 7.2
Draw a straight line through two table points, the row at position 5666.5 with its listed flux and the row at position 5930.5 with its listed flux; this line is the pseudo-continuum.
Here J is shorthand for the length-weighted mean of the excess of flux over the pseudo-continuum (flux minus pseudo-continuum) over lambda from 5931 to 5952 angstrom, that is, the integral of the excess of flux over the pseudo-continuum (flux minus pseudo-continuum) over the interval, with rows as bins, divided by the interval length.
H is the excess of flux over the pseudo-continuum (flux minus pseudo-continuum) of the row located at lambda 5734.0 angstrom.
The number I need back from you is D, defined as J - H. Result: 31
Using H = -18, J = 12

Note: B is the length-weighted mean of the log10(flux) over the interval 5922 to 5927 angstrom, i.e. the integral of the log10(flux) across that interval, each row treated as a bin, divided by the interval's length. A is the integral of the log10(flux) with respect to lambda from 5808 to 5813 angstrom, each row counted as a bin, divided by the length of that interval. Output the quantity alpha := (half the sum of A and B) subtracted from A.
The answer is 0.013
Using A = 2.20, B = 2.17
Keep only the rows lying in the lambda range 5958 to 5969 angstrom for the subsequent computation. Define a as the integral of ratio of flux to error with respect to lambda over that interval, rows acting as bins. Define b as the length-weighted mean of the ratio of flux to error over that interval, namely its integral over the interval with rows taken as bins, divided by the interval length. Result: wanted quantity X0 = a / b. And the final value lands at 11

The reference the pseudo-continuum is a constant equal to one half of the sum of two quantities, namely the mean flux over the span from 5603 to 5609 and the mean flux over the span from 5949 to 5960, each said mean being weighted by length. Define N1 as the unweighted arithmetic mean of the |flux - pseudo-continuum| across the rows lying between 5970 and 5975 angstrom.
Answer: 33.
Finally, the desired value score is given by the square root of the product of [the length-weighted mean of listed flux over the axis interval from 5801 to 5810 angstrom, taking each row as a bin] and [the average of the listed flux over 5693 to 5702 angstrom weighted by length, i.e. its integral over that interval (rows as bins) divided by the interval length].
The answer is 182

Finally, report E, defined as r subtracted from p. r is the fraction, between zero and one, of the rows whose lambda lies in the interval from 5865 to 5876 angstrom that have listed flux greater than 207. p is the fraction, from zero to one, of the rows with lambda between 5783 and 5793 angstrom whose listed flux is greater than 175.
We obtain 0.1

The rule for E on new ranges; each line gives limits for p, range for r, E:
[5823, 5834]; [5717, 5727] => -0.7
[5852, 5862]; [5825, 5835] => 0.0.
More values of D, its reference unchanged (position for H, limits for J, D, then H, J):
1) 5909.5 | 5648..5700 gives -4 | 1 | -3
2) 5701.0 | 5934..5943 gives 4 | 7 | 11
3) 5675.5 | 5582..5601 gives -45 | -6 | -51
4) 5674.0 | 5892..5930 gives 18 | -14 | 4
